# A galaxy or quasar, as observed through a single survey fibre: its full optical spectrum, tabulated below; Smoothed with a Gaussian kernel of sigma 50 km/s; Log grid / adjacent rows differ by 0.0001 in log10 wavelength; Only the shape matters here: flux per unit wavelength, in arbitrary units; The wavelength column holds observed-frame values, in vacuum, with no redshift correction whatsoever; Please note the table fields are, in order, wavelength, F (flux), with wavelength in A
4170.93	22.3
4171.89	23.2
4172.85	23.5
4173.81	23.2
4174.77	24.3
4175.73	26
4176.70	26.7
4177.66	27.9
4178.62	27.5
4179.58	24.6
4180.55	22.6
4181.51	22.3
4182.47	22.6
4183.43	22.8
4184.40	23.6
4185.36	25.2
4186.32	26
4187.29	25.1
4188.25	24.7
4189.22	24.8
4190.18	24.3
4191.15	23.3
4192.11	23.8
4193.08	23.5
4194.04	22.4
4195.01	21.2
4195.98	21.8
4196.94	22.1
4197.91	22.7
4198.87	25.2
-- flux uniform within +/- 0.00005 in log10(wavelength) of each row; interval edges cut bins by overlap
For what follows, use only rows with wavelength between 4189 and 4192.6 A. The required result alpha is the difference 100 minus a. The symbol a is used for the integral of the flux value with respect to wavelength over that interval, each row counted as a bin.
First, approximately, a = 86.4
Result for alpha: 14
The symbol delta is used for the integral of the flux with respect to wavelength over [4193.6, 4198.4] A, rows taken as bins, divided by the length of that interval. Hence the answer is 22.1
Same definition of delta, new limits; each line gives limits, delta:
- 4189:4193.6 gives 23.9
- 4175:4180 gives 26.4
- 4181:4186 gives 23.4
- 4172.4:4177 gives 24.6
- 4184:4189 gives 24.9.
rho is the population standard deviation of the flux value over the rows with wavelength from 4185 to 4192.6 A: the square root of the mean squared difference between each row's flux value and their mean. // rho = 0.8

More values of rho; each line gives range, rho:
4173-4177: 1.4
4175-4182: 2.1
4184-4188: 0.9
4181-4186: 1.0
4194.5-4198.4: 0.5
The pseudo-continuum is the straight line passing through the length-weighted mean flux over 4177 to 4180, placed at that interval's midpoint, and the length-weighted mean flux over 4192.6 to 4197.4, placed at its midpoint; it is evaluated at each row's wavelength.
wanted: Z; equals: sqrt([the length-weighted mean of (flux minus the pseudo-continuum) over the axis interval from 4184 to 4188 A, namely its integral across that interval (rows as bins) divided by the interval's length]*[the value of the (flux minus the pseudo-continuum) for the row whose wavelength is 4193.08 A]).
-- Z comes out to 0.5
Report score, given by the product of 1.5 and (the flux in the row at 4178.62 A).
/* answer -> 41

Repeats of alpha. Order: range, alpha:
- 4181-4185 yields 8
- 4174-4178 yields -4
